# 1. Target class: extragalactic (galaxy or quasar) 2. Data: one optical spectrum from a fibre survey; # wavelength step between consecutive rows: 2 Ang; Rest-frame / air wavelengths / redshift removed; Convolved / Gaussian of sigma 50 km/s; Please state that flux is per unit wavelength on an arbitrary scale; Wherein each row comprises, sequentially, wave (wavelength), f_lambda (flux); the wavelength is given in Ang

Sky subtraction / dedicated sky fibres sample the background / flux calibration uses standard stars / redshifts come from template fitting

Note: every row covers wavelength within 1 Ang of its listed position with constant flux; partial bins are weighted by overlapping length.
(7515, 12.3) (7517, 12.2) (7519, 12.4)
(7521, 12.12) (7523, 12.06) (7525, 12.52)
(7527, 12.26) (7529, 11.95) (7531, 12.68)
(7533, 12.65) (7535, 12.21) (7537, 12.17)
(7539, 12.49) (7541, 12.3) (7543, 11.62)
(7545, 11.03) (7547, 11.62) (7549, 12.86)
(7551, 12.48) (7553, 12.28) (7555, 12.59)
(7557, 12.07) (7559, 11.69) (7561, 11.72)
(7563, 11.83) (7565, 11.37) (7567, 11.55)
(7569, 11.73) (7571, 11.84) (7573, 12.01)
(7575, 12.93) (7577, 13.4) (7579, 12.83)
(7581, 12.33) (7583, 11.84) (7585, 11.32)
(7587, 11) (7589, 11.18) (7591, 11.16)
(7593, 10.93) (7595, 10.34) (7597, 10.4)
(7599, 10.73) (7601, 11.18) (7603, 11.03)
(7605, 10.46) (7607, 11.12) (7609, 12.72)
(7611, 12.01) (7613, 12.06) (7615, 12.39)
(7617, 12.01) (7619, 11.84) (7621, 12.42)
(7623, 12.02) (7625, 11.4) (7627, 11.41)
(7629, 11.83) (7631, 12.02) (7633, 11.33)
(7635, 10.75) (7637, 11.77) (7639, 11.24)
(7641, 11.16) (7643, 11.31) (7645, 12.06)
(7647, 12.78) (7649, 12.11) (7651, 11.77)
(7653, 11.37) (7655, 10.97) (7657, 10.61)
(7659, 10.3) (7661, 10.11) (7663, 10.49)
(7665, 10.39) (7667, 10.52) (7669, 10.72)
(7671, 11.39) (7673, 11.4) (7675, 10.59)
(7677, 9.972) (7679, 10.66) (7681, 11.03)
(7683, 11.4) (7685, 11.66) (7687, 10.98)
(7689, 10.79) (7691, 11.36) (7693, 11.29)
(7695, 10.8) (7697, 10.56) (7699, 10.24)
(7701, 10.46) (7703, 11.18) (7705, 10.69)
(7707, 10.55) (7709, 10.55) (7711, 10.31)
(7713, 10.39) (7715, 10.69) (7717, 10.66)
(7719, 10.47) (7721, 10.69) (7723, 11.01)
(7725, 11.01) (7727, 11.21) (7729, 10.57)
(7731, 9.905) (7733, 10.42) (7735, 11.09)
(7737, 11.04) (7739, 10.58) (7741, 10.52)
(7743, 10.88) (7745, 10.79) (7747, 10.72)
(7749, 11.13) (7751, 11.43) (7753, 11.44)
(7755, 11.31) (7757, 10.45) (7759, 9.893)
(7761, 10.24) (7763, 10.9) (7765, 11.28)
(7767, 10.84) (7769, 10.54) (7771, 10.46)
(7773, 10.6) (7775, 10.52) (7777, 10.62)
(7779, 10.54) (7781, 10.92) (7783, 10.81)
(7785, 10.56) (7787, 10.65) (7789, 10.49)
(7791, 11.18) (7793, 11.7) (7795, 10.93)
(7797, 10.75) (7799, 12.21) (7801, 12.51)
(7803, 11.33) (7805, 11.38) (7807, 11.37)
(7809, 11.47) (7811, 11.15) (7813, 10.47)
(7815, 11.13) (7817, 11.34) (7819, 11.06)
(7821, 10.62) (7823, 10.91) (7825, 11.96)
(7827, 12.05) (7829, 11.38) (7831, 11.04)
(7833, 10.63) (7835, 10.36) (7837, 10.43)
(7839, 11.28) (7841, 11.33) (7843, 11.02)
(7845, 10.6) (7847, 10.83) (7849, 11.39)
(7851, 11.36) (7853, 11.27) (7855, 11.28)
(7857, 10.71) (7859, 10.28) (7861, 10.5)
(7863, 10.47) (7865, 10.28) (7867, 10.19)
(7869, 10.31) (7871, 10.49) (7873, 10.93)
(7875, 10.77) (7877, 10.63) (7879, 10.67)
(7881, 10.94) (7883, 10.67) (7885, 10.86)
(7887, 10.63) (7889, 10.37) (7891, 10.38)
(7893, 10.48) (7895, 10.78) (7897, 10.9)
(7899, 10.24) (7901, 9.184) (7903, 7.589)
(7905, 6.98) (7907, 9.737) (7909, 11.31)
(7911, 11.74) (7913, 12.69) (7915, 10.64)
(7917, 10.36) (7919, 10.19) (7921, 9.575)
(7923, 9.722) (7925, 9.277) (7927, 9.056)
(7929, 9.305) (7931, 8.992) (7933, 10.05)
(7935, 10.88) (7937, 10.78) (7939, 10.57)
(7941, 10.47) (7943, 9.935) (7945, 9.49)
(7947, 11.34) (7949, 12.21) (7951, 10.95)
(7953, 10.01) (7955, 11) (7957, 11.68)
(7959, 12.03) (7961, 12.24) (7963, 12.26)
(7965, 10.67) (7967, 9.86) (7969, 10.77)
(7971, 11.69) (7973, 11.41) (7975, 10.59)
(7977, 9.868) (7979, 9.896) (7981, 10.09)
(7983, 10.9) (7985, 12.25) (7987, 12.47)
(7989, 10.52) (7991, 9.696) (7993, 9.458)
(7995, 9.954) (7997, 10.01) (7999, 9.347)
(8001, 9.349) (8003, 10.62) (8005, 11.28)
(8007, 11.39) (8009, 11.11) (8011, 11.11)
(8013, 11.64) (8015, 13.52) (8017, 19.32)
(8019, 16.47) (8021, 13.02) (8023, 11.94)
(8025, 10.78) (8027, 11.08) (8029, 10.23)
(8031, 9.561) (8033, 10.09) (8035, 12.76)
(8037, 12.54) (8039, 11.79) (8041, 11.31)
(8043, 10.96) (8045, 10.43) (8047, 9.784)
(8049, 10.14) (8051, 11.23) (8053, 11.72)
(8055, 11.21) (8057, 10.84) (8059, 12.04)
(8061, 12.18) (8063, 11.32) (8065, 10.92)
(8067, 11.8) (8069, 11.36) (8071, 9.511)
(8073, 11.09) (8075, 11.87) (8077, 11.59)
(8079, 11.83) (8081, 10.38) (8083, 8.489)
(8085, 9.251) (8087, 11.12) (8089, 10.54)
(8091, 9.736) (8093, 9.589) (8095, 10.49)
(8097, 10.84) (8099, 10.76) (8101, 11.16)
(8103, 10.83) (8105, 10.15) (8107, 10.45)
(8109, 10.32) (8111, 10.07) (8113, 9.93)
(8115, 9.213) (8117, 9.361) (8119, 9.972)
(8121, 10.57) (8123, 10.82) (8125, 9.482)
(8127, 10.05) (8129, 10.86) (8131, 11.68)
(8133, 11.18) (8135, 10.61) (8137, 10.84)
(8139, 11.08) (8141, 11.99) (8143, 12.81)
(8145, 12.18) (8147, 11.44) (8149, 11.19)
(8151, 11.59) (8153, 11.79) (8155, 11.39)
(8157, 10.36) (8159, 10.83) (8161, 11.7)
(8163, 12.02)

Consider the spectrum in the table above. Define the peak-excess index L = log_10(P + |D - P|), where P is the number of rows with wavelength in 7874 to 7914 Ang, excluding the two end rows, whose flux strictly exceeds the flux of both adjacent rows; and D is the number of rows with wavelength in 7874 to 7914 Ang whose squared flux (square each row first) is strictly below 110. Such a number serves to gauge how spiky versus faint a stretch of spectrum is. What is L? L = 0.9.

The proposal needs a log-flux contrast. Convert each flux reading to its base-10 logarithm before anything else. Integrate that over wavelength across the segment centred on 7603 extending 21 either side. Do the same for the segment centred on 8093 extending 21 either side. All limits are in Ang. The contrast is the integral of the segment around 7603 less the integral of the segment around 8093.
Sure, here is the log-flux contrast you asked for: 1.6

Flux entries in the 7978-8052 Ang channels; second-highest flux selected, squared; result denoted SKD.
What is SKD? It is 271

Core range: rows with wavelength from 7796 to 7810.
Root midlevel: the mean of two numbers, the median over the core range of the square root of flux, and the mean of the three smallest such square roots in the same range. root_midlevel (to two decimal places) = 3.36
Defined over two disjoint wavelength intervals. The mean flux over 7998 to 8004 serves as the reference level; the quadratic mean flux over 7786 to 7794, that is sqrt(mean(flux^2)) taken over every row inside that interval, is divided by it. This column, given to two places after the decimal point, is 1.13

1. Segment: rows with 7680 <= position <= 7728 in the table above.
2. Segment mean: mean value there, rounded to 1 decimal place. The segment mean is 10.8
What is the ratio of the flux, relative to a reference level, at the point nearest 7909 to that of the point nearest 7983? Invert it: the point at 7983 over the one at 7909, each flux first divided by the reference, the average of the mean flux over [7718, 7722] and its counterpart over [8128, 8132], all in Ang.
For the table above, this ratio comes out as 0.96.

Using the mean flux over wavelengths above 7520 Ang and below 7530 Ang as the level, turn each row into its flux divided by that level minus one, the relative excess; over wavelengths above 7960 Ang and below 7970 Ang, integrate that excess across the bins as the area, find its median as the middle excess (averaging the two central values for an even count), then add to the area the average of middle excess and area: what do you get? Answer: -1.32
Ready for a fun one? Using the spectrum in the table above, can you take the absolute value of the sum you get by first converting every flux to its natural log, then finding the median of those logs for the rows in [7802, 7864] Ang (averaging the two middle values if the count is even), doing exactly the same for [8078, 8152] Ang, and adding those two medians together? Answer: 4.77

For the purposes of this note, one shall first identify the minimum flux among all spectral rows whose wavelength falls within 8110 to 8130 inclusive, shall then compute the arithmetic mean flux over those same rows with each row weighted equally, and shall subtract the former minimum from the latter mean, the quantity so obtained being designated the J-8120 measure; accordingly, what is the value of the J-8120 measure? 0.82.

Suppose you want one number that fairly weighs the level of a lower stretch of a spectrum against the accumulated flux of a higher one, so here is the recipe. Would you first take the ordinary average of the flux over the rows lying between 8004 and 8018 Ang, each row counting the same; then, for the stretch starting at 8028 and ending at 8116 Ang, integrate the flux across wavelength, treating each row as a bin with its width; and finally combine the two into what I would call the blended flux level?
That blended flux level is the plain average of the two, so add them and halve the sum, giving 480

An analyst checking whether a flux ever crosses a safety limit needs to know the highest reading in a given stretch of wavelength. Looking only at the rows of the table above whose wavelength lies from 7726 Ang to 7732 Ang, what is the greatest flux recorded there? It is 11.21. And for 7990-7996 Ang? 9.954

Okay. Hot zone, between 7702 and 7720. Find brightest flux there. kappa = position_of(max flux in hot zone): 7703 Ang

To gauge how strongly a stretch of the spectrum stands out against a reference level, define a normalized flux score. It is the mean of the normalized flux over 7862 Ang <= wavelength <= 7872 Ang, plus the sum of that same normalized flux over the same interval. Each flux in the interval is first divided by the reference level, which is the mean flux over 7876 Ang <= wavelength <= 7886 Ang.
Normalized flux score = 5.8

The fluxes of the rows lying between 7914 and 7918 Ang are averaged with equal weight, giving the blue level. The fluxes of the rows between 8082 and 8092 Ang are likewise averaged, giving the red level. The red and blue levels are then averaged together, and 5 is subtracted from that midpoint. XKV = 5.2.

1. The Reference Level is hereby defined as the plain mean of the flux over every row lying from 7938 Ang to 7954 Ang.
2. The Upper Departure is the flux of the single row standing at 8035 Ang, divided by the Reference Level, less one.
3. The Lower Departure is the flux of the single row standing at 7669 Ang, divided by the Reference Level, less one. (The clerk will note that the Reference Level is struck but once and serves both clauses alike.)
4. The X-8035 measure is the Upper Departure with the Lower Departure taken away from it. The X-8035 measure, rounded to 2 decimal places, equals 0.19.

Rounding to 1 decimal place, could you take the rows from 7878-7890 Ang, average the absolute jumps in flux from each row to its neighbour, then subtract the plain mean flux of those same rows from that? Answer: -10.4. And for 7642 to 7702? -10.6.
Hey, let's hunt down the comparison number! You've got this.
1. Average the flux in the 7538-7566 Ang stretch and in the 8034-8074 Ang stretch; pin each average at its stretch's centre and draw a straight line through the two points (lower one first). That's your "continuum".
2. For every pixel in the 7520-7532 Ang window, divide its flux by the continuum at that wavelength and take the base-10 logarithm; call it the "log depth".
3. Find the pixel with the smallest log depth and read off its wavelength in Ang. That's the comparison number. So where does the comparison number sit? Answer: 7529 Ang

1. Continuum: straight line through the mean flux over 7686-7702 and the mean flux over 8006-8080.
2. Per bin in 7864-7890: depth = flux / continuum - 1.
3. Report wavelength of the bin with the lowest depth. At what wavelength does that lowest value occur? 7867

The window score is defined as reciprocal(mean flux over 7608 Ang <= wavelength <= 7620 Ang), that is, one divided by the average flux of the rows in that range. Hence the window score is 0.082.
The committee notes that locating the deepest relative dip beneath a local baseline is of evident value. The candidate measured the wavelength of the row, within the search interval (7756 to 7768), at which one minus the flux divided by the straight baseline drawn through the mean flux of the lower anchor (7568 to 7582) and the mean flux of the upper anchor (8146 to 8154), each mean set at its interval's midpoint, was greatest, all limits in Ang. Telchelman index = 7759 Ang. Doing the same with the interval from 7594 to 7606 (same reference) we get 7595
